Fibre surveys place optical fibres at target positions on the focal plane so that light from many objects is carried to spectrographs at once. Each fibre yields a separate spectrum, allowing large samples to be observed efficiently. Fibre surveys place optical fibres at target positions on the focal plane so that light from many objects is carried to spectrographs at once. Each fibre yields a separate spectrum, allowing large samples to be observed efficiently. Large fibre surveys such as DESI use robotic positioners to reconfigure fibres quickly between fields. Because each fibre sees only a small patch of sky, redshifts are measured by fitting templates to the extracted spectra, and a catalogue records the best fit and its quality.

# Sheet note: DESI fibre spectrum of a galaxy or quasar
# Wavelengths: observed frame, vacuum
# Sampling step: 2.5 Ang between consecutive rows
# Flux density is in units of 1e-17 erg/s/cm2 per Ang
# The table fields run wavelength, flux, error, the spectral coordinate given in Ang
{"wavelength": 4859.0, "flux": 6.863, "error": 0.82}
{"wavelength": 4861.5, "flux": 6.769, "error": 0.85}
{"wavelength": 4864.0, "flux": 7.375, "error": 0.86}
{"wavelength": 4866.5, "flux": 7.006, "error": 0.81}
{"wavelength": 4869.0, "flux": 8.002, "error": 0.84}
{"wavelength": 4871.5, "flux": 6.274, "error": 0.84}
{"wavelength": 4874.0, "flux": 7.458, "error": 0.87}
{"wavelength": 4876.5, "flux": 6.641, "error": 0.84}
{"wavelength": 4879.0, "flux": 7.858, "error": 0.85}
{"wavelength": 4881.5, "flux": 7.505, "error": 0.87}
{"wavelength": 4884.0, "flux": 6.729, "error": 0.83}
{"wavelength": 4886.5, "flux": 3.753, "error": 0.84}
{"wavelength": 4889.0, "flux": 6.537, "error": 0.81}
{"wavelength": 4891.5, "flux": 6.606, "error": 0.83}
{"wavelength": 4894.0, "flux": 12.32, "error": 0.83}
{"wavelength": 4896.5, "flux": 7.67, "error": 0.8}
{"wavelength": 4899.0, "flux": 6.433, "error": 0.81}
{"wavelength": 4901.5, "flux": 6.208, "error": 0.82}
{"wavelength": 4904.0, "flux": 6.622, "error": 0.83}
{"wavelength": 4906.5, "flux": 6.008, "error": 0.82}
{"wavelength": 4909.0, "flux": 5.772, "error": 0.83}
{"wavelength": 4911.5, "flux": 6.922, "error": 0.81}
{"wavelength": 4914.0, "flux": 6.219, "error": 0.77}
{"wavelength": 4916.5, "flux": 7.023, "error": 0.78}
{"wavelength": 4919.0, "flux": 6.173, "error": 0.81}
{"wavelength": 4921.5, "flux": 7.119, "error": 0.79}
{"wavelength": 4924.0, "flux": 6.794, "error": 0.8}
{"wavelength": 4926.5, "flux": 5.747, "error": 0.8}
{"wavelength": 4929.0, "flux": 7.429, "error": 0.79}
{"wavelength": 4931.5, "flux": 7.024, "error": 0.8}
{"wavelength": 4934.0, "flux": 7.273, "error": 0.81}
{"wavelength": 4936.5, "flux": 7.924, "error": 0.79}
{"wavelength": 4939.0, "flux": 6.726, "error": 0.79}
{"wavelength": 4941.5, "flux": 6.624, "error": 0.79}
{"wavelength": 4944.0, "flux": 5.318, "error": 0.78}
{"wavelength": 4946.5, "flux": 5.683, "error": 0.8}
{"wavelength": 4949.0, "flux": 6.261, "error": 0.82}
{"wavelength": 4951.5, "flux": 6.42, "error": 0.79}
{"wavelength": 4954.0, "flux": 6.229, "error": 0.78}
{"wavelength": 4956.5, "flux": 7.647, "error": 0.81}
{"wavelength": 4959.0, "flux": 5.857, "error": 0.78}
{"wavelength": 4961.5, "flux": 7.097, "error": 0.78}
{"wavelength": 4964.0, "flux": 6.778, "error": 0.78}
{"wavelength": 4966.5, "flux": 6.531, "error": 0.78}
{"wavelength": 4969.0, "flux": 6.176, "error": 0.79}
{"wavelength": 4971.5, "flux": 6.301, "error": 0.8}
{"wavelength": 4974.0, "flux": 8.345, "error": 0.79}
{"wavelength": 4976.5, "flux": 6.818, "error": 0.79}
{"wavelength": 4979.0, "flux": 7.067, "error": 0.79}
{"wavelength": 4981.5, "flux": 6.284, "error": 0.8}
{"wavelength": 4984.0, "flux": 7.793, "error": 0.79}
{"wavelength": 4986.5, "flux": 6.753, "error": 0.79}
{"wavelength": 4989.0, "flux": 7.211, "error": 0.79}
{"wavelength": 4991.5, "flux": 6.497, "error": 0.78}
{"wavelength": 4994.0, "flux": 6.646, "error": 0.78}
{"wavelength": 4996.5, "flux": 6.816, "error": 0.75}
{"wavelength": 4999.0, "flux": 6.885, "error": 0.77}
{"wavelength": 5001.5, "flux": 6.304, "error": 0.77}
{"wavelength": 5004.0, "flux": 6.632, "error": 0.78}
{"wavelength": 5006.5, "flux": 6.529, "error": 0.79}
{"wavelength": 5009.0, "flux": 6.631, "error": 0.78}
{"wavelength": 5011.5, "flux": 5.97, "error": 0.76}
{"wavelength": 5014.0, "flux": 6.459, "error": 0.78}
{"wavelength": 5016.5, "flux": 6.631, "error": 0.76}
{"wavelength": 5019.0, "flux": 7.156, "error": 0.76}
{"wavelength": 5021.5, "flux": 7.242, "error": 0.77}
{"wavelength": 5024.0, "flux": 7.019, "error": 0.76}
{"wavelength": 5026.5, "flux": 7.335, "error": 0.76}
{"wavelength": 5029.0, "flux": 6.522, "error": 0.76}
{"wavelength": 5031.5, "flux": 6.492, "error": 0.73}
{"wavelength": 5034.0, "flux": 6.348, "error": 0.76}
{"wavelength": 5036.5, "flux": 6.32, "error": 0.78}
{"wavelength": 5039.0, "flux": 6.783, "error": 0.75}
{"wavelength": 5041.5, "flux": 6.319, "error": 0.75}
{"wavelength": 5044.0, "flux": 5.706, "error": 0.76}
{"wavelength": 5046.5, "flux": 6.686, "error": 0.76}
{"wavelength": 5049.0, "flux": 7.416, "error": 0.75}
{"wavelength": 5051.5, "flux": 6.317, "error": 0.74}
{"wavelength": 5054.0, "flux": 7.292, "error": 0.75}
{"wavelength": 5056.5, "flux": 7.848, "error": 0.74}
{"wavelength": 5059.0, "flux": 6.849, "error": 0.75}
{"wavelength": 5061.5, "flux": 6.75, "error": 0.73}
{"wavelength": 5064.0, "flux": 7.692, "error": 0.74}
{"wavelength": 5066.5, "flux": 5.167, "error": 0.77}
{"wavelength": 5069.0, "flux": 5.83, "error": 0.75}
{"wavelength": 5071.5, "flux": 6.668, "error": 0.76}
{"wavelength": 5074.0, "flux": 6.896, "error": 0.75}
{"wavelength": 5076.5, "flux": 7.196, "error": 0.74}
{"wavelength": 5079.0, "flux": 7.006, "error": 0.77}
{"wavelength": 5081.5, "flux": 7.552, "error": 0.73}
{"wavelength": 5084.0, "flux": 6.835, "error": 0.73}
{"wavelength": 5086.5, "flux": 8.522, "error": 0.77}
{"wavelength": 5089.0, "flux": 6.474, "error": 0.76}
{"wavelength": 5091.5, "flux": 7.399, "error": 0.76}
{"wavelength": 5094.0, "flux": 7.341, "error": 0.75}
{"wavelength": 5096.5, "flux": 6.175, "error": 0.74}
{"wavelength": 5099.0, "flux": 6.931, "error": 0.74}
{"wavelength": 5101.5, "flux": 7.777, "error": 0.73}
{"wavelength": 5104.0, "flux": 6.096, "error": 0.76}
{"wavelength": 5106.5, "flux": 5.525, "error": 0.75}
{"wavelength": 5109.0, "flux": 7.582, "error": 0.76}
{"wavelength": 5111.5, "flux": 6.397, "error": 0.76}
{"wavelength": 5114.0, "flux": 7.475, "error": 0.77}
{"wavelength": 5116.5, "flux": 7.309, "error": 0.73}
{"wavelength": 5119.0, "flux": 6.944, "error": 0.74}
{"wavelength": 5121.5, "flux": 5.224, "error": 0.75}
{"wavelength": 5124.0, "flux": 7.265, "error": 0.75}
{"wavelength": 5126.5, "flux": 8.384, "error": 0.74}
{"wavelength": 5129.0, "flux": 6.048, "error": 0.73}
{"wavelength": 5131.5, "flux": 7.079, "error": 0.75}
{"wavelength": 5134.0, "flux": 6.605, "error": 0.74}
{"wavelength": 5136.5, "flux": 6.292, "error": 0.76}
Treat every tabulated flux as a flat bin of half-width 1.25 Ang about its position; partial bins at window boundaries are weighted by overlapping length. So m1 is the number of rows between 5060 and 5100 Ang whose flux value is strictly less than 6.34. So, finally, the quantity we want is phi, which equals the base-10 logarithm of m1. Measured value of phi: 0.5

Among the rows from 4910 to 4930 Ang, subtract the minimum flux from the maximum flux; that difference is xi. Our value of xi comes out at 1.7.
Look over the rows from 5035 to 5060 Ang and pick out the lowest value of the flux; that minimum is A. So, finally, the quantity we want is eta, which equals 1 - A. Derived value -4.71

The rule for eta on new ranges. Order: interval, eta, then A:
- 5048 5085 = -4.17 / 5.167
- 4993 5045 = -4.71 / 5.706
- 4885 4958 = -2.75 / 3.753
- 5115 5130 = -4.22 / 5.224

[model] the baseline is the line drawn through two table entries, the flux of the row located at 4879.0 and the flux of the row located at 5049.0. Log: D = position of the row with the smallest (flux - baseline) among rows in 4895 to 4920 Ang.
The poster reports 4909.0 Ang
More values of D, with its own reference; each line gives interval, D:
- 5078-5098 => 5096.5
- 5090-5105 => 5104.0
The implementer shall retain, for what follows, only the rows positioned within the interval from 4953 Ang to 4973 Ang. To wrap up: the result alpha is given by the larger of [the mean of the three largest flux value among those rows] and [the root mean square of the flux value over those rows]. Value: 7.17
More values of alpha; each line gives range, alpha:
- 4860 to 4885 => 7.79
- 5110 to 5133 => 7.72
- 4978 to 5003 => 7.36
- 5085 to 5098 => 7.75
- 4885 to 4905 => 8.87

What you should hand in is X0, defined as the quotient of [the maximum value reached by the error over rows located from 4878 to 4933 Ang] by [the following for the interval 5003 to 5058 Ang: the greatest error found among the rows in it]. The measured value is 1.10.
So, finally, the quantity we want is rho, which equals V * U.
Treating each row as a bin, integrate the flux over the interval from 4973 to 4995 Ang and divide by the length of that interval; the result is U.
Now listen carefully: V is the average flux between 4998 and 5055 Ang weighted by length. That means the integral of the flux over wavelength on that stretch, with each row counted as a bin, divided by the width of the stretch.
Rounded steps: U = 7.0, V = 6.65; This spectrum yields 46.8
